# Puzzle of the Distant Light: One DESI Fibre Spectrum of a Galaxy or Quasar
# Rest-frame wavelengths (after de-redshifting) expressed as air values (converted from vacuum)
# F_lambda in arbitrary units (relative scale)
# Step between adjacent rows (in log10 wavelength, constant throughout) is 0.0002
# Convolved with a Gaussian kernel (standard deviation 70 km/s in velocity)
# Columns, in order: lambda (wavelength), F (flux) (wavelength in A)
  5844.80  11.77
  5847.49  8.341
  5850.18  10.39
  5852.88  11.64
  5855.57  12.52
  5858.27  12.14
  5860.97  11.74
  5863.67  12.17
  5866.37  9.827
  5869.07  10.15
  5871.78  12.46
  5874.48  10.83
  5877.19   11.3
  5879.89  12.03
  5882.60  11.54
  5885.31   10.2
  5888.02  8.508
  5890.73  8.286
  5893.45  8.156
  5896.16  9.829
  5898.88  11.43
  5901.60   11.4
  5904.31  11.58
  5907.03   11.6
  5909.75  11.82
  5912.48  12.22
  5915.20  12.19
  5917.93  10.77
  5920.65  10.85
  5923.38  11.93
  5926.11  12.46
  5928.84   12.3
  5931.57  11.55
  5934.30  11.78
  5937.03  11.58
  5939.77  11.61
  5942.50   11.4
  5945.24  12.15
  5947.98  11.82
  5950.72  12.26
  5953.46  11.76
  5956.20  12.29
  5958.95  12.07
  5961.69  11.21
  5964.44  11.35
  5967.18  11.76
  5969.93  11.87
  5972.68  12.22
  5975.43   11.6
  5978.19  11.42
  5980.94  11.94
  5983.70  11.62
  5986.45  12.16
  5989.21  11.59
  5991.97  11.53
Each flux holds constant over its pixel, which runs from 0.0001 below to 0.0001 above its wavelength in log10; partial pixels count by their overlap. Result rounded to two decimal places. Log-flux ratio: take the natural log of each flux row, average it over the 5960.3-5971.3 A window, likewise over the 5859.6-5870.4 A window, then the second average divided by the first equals 0.98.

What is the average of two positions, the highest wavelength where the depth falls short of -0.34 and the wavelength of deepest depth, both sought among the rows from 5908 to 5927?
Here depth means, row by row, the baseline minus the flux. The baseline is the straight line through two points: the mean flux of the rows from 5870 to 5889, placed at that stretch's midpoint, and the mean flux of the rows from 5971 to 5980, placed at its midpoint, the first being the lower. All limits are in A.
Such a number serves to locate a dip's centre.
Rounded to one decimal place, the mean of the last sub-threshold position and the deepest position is 5922.0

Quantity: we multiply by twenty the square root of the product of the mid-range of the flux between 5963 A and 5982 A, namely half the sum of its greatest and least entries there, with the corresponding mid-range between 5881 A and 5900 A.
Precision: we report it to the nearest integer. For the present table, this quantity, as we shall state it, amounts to 215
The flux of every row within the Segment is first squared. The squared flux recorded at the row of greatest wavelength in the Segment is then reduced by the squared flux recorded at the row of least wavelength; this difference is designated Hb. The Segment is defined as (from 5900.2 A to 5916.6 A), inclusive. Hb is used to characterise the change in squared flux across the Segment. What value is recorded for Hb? 19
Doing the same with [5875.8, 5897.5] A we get -31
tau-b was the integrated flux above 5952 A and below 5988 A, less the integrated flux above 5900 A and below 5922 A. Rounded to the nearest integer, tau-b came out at 170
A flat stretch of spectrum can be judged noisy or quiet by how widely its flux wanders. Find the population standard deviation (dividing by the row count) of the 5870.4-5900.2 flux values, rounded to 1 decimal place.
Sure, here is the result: 1.5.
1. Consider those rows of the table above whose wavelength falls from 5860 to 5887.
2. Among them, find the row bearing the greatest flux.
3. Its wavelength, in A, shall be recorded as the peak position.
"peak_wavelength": 5871.78 A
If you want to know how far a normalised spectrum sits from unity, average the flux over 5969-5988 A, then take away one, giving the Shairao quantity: 10.8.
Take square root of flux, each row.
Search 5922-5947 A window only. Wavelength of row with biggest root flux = 5926.11 A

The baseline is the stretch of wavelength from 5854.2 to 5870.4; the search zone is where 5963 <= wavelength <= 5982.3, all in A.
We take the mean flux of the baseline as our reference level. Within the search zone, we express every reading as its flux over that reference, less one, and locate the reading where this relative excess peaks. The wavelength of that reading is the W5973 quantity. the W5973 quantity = 5972.68 A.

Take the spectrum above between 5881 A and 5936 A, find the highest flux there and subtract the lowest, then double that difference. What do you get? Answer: 9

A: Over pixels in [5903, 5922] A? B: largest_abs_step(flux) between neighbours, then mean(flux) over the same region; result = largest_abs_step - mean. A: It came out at -10.2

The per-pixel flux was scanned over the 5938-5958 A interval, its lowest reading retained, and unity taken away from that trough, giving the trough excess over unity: 10.40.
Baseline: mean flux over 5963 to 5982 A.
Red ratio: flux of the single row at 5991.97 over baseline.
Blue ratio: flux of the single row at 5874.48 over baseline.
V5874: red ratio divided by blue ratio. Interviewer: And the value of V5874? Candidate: 1.06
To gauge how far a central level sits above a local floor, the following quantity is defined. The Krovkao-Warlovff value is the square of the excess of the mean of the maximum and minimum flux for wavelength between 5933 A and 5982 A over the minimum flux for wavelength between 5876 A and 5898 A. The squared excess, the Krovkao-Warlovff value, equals 13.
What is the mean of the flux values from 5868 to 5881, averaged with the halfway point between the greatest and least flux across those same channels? 11.3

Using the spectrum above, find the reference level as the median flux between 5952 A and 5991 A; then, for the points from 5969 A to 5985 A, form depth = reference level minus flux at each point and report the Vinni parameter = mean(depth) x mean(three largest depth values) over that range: 0.0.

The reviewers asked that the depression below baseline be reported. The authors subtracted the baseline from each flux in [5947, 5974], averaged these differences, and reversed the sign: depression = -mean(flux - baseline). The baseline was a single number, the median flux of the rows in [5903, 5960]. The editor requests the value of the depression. -0.04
